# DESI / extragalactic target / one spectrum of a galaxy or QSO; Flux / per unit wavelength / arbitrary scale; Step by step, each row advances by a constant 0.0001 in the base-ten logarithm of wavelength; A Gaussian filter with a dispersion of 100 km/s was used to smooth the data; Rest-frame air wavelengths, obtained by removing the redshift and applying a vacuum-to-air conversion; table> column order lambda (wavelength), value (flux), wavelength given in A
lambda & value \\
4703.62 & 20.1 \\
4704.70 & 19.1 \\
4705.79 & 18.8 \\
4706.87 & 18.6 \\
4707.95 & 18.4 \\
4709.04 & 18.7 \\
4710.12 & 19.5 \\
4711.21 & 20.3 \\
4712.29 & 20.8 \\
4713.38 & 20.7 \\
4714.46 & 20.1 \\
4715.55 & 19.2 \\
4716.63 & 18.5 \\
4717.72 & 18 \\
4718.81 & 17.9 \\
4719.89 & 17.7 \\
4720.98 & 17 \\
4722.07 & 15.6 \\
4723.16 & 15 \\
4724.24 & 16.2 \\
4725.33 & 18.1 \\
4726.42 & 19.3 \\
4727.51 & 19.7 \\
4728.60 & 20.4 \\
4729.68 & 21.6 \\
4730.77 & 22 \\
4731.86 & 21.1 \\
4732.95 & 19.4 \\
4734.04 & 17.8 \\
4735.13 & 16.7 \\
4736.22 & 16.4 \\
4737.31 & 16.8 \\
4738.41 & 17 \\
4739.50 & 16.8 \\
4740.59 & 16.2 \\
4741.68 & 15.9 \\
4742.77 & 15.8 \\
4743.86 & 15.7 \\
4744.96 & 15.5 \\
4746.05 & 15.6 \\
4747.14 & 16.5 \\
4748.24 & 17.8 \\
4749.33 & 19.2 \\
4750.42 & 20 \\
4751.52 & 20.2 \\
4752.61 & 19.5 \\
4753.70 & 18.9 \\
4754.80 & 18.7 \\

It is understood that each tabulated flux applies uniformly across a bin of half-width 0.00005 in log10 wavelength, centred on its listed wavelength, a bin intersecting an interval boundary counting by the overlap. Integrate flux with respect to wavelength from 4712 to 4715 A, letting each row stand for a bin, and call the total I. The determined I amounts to 61.5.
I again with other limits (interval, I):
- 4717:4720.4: 60.8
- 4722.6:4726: 56.2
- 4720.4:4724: 57.3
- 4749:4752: 59.5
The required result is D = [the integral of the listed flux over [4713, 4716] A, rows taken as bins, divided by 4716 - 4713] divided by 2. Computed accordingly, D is 10.0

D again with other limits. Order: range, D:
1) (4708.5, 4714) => 10.0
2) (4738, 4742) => 8.3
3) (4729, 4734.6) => 10.2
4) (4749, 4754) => 9.8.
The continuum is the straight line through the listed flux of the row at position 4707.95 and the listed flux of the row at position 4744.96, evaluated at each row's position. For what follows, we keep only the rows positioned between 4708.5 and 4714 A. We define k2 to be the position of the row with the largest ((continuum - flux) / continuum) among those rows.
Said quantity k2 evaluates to 4709.04 A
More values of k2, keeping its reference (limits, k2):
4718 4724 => 4723.16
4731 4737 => 4736.22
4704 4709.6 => 4707.95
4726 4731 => 4726.42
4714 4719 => 4718.81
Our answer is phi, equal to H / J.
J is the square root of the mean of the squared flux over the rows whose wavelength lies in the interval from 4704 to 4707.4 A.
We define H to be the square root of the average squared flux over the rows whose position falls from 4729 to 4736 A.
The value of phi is 1.05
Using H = 19.9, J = 18.8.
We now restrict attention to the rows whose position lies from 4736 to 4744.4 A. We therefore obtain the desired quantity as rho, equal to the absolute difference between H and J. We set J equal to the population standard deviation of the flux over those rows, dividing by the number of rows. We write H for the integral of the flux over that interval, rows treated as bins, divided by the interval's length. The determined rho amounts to 15.9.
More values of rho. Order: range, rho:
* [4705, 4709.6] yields 18.5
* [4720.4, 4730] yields 15.9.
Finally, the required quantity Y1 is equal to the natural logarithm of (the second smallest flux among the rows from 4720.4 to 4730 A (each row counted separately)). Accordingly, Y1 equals 2.75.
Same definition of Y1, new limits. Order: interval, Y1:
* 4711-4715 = 3.01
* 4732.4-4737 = 2.82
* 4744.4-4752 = 2.75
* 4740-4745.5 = 2.75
